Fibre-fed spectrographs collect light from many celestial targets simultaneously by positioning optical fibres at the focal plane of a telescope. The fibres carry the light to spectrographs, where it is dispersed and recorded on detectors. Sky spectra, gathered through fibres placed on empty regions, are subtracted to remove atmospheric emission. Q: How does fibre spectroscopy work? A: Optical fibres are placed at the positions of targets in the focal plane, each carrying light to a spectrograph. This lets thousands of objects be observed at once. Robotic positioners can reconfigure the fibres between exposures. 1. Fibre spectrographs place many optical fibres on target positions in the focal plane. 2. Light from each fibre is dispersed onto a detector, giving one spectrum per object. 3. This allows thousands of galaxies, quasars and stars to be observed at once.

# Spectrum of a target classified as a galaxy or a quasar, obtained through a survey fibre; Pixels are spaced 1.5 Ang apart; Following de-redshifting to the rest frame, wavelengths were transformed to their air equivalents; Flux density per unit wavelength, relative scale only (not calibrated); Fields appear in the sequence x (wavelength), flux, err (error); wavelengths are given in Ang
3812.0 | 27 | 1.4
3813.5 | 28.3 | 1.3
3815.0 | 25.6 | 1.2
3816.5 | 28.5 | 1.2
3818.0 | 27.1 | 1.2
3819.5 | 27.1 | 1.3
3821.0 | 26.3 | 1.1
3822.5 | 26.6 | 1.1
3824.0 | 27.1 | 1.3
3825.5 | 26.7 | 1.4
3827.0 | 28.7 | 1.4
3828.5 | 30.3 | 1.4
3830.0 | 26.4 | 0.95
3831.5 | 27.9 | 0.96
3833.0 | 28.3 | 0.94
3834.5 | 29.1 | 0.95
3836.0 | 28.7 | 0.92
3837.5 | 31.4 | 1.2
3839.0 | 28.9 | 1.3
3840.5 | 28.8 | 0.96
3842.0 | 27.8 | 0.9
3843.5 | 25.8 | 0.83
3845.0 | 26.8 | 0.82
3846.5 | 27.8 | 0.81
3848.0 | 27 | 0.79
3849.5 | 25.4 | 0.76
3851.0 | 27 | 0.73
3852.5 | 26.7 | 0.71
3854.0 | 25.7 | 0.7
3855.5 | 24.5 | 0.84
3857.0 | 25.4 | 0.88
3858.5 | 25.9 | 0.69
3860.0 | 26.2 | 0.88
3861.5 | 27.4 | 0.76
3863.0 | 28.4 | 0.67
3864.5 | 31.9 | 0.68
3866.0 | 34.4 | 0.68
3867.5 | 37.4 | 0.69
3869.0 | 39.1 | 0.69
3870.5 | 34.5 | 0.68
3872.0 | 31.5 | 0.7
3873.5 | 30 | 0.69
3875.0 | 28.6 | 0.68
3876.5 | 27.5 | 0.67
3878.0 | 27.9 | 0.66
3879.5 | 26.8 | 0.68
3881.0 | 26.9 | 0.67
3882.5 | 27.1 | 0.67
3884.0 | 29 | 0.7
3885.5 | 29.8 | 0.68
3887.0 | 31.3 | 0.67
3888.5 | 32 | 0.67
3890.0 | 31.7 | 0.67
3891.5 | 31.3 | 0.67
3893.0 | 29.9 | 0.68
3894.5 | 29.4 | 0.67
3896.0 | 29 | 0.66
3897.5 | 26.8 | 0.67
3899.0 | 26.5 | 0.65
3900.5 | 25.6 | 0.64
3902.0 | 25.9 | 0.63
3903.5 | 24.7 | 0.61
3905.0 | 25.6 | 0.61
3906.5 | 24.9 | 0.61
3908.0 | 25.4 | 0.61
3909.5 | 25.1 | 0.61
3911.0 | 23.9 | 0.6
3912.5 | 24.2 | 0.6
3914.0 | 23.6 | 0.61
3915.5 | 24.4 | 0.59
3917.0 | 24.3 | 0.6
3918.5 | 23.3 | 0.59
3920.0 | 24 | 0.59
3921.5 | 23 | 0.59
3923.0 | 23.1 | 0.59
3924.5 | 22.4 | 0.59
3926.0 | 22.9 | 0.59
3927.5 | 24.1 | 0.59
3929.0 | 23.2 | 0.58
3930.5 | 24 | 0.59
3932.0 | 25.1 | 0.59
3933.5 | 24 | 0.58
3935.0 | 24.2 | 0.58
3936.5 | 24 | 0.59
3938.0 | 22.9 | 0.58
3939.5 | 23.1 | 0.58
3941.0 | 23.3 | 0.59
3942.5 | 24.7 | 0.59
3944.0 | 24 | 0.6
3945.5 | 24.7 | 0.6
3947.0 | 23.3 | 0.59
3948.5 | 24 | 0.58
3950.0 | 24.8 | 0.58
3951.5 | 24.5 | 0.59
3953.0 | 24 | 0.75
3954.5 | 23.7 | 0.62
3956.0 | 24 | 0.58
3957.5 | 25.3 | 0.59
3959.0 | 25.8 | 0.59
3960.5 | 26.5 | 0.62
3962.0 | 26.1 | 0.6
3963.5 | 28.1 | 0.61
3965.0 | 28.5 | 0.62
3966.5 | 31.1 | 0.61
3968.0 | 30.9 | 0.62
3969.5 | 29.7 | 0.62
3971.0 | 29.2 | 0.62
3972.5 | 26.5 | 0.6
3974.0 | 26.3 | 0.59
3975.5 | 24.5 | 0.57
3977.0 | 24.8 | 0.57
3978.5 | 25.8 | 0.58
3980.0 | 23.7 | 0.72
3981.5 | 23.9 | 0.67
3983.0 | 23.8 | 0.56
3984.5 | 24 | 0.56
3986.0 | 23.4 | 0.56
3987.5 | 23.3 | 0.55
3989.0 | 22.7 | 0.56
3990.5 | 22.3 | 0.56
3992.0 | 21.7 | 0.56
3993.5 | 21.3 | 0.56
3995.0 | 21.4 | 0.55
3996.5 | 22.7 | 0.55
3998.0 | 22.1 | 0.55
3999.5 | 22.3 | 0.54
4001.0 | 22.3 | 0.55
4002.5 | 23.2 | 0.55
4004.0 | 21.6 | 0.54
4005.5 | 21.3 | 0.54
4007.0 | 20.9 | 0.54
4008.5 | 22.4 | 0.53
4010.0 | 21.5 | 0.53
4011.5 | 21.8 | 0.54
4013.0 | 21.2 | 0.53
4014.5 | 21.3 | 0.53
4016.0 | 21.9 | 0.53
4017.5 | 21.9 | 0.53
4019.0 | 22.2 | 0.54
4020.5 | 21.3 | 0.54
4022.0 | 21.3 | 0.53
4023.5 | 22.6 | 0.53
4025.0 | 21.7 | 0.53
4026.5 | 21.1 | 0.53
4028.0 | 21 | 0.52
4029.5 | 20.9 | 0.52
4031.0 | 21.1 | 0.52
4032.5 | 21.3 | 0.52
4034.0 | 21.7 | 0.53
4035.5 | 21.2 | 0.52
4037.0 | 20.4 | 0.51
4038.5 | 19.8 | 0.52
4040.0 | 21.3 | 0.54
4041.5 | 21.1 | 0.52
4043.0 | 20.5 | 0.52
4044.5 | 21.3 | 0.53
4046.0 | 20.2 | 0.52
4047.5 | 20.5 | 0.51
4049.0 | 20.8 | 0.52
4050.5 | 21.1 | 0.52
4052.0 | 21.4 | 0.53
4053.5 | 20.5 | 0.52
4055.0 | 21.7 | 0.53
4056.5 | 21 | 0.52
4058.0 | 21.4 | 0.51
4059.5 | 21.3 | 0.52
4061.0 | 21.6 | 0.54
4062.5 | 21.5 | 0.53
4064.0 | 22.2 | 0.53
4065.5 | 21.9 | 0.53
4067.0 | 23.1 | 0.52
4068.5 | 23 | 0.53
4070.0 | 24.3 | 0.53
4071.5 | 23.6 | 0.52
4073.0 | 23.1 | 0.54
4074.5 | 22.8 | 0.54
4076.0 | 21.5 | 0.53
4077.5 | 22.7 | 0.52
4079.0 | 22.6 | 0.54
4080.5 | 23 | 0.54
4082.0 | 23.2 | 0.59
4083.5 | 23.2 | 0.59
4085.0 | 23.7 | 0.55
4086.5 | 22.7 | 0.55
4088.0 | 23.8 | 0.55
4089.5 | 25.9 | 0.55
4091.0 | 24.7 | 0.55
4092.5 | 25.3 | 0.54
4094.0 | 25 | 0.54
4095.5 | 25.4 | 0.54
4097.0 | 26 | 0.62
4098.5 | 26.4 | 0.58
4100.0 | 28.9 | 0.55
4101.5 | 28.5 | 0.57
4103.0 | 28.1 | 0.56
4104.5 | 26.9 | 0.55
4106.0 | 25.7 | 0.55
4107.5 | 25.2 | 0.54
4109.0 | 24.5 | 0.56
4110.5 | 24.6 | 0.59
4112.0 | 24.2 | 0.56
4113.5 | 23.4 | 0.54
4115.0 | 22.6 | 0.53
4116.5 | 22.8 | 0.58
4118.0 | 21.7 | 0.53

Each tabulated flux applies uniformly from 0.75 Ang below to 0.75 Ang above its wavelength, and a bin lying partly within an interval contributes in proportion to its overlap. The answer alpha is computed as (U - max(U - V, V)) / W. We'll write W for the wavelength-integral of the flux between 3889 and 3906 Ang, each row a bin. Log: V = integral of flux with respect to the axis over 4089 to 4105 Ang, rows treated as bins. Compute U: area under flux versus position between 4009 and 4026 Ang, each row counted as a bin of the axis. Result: -0.1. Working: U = 369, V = 423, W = 474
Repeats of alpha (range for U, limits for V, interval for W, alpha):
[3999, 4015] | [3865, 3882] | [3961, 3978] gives -0.4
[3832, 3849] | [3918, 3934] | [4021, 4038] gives 0.3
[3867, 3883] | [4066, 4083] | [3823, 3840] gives 0.2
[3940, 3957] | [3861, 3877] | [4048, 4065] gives -0.3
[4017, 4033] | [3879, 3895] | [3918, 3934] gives -0.3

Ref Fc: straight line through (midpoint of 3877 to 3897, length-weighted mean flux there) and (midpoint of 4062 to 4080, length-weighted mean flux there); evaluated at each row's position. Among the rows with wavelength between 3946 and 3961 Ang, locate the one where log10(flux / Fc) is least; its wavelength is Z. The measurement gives 3947.0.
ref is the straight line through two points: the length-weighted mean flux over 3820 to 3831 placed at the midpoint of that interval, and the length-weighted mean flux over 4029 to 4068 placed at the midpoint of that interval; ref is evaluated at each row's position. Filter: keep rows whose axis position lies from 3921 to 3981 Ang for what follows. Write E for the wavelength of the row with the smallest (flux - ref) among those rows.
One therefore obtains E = 3924.5 Ang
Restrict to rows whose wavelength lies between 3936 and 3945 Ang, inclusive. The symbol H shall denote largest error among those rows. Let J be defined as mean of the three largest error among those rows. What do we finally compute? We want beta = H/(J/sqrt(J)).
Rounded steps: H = 0.60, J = 0.593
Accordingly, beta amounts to 0.78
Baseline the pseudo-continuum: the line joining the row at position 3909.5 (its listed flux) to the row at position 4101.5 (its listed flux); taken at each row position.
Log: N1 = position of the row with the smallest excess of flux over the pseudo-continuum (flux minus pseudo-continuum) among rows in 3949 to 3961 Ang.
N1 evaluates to 3954.5 Ang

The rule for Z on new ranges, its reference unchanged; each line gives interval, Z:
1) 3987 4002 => 3993.5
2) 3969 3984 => 3980.0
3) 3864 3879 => 3876.5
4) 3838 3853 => 3849.5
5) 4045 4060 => 4046.0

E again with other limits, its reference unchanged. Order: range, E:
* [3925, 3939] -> 3926.0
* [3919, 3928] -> 3924.5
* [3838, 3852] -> 3849.5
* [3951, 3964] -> 3954.5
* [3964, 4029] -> 4007.0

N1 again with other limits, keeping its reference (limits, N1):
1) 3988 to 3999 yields 3993.5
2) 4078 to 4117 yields 4115.0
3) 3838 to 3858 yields 3855.5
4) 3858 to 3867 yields 3858.5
